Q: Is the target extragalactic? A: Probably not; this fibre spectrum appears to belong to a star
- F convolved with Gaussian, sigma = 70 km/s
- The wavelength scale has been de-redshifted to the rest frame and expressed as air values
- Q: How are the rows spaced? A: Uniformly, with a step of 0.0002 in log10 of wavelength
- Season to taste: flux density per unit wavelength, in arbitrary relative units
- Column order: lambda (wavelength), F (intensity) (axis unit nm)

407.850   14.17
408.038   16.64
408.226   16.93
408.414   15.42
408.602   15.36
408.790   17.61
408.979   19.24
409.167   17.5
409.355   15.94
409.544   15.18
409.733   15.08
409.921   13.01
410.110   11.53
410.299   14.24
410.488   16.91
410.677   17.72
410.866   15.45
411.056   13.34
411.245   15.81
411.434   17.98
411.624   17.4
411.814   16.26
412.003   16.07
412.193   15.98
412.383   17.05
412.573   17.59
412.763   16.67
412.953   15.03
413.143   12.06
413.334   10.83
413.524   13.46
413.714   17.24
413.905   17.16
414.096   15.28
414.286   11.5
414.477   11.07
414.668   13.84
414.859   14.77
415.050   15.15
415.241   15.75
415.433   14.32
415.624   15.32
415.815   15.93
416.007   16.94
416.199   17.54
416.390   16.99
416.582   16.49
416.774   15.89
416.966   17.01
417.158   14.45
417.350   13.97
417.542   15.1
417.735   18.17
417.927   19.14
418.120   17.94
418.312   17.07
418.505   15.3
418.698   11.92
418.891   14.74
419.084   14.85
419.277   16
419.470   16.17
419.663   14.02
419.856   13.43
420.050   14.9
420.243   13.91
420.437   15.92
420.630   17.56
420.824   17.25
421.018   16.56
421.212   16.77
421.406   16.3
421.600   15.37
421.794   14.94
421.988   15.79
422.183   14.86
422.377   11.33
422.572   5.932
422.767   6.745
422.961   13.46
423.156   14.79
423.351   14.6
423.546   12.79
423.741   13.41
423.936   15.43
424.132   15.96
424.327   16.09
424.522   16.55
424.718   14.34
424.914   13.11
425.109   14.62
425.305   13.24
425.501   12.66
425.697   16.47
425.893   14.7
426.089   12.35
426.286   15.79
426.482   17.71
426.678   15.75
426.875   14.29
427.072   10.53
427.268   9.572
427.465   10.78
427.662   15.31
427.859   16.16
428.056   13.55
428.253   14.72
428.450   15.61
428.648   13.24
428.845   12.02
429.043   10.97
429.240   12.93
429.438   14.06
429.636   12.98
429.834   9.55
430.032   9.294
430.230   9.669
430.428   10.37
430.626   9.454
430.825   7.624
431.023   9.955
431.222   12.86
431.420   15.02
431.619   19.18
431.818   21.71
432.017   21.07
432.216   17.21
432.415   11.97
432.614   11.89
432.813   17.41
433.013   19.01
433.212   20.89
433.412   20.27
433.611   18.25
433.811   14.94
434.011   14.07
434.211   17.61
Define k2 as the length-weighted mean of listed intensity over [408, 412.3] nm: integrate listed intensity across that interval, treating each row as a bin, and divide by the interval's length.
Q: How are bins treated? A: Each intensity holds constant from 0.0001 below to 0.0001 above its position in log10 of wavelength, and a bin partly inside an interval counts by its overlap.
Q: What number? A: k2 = 15.9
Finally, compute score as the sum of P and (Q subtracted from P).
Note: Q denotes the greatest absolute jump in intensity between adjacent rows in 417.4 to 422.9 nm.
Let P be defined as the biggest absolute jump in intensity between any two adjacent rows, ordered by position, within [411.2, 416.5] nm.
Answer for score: 2.2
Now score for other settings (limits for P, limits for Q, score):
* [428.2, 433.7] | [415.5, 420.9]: 7.7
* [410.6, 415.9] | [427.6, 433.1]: 2.0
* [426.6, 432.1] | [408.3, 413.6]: 6.1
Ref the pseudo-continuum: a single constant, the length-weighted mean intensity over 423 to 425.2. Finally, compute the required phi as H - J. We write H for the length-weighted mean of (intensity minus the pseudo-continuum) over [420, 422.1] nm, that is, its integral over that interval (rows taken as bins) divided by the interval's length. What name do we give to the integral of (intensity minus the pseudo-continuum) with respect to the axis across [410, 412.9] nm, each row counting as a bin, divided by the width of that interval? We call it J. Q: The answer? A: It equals 0.0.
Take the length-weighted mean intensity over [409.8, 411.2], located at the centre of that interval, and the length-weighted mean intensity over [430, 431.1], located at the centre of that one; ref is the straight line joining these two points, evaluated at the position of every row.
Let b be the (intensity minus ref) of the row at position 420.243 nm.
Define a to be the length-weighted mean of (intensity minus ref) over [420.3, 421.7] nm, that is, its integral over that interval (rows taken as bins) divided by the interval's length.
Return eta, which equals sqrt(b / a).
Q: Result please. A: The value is 0.6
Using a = 4.6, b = 1.8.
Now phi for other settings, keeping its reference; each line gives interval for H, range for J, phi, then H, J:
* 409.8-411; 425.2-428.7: 0.7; 0.1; -0.6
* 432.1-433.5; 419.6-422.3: 1.4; 2.3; 0.9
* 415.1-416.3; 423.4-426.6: 1.2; 1.3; 0.0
